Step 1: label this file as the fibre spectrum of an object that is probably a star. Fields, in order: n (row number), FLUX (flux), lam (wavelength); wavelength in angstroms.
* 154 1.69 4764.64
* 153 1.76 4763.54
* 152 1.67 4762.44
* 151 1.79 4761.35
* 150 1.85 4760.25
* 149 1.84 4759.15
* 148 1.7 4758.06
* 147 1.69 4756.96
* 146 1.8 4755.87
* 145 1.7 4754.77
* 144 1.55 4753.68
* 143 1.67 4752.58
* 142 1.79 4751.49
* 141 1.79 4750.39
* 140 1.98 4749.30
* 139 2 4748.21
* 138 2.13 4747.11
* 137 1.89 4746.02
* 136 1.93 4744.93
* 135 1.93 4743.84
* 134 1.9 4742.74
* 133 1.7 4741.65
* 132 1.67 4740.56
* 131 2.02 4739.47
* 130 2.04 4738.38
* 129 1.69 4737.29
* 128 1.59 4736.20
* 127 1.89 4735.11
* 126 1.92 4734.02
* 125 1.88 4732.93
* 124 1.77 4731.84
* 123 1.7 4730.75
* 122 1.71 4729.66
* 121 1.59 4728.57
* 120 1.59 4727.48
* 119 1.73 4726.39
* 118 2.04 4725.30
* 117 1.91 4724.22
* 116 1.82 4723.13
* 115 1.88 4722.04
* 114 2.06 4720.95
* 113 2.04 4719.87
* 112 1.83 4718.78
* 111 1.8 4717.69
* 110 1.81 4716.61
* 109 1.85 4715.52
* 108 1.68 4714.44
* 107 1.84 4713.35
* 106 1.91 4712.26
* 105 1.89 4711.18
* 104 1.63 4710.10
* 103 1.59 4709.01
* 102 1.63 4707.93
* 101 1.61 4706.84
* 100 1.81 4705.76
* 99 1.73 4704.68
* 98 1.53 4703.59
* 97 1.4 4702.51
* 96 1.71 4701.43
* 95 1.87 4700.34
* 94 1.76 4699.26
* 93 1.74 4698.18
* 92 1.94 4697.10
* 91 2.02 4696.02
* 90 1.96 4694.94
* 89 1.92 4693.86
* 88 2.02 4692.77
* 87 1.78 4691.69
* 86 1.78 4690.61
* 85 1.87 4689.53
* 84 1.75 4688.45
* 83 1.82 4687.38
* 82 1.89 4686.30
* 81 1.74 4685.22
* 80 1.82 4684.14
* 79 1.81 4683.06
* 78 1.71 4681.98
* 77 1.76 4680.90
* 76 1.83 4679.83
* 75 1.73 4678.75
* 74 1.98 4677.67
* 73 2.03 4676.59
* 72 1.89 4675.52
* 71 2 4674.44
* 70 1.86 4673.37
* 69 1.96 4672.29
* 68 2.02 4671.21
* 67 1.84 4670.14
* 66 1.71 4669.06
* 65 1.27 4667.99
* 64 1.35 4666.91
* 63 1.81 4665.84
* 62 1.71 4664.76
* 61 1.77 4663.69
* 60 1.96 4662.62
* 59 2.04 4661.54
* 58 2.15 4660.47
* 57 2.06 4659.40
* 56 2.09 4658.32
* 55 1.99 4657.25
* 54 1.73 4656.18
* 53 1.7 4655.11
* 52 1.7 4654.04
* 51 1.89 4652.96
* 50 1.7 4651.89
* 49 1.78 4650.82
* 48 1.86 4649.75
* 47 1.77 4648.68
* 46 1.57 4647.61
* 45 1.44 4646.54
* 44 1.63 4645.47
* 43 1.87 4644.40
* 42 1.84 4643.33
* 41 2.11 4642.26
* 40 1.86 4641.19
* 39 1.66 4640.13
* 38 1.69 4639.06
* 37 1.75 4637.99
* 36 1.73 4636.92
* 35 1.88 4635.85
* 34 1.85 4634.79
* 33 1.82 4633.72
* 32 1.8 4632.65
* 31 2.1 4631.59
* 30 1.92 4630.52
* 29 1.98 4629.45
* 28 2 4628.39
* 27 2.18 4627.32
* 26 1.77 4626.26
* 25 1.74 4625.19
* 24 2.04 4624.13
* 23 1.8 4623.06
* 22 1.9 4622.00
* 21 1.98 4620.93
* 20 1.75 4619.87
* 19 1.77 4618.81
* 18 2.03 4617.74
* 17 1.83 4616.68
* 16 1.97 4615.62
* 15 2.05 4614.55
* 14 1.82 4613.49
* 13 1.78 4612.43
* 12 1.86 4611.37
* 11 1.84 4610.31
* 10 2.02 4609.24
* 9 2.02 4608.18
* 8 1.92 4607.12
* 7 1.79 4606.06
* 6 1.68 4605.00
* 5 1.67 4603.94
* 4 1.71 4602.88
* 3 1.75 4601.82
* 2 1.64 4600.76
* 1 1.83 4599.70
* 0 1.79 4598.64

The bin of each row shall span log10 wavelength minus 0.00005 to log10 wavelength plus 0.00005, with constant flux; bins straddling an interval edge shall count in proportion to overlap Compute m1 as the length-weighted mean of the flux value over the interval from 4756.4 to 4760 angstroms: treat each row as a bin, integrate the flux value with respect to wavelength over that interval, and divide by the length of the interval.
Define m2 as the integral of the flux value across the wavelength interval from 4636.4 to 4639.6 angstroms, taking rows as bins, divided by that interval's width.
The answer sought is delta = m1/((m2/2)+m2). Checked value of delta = 0.68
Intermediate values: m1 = 1.75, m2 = 1.72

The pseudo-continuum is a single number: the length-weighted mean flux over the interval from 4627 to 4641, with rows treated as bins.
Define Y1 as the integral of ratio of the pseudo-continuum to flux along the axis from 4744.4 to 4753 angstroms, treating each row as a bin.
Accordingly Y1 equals 9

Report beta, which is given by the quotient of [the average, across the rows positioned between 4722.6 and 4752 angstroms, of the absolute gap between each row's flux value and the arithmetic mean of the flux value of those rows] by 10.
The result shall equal 0.0129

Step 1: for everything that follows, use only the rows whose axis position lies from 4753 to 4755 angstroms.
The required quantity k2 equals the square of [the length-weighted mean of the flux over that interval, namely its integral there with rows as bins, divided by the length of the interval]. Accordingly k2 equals 2.6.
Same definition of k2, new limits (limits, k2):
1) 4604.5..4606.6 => 3.0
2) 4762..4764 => 2.9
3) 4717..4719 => 3.3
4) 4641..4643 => 4.0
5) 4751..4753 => 3.0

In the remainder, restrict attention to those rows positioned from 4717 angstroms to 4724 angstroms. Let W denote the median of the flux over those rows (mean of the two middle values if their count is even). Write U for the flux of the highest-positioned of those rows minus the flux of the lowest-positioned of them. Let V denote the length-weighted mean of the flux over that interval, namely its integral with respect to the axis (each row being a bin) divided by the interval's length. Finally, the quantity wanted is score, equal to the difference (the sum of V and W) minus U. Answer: 3.74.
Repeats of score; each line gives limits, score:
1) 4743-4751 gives 4.02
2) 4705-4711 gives 3.48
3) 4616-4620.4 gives 3.73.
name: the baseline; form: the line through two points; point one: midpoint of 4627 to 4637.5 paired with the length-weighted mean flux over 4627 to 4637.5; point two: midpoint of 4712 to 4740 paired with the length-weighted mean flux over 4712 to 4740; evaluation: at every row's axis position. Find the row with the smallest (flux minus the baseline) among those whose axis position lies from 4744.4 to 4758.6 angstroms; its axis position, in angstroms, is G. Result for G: 4753.68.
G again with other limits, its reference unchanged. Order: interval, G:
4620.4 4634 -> 4625.19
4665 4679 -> 4667.99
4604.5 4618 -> 4605.00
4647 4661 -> 4647.61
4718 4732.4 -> 4727.48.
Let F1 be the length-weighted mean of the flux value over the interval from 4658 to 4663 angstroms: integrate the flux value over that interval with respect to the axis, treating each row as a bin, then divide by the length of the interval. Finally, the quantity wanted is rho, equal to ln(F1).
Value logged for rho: 0.72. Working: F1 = 2.06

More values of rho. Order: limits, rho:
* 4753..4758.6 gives 0.52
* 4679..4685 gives 0.58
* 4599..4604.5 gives 0.54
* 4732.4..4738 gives 0.59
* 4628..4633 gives 0.68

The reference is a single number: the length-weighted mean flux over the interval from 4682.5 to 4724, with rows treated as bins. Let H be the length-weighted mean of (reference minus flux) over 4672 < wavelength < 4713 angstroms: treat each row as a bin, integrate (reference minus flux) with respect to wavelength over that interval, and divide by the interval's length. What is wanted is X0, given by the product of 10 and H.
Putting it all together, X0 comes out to 0.0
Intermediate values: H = 0.00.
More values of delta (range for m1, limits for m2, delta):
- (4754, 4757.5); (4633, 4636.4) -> 0.62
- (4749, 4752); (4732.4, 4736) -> 0.66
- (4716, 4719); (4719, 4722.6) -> 0.61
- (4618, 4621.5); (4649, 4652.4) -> 0.69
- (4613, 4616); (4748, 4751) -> 0.68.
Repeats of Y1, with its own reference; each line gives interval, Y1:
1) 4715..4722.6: 8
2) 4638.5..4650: 12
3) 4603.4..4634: 30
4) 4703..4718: 16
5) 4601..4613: 12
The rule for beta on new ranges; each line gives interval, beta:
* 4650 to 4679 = 0.0158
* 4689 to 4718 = 0.0117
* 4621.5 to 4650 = 0.0125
